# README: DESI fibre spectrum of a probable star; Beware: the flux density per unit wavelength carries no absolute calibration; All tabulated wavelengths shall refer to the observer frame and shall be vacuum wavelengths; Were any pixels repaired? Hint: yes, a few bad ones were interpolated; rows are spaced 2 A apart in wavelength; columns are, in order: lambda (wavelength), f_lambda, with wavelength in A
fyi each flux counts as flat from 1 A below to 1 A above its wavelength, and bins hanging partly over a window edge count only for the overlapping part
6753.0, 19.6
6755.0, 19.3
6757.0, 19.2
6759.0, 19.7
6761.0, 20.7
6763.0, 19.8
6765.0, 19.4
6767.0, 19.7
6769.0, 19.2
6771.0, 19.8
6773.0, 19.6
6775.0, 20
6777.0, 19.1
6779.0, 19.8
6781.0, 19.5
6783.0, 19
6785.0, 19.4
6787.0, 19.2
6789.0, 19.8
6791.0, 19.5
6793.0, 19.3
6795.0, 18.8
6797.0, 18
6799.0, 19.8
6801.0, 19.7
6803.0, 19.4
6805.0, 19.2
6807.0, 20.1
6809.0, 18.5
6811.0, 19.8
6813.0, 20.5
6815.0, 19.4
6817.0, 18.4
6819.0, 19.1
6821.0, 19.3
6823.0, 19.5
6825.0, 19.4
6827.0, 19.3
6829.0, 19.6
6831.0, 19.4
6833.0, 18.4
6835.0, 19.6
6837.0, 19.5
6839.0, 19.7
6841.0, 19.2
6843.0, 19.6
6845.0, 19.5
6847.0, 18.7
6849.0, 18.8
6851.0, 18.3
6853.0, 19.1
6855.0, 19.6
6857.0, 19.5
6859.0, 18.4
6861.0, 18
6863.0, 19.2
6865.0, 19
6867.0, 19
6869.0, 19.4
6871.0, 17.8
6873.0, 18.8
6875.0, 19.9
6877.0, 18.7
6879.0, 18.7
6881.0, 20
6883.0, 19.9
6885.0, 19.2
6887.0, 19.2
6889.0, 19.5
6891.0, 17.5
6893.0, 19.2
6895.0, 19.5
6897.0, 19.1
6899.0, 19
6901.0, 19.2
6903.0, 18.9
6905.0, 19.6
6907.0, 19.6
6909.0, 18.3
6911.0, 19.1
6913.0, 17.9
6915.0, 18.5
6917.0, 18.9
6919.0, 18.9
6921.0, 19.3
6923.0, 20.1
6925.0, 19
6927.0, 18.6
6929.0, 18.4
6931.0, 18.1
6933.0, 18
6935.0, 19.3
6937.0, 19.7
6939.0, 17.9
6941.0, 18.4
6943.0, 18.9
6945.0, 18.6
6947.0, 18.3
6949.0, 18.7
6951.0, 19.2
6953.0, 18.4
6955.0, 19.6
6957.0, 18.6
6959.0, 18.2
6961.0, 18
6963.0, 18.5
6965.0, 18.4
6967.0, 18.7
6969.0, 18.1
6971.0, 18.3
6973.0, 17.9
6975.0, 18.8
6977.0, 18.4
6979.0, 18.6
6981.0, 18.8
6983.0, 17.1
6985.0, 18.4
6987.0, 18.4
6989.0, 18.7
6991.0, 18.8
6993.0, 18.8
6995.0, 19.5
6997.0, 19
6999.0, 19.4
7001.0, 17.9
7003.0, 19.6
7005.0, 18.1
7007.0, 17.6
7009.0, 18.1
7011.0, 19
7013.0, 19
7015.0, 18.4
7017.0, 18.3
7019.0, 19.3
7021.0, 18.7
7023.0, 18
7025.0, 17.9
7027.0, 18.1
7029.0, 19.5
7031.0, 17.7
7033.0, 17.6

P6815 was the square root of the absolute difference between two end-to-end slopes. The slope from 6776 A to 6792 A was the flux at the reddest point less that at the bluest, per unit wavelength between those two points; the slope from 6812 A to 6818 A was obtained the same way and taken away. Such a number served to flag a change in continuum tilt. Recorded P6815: 0.74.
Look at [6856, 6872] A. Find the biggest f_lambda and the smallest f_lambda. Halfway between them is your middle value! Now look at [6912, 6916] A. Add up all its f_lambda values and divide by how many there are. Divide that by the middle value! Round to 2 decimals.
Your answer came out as 0.98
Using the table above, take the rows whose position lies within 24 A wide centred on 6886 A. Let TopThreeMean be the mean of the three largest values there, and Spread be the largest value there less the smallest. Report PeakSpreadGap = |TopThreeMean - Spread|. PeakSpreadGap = 17.4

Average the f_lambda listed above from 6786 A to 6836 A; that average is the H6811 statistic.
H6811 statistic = 19.3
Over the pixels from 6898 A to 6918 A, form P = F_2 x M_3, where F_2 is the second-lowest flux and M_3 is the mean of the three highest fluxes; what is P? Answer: 356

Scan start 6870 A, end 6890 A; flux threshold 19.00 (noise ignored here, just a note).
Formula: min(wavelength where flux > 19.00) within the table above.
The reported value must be 6875.0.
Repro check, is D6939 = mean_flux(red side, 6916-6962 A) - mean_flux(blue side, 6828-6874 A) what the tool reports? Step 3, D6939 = -0.30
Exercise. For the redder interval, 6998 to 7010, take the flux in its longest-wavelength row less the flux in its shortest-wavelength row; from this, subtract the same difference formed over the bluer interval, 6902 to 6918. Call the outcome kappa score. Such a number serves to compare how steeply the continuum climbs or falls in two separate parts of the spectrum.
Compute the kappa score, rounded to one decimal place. -1.3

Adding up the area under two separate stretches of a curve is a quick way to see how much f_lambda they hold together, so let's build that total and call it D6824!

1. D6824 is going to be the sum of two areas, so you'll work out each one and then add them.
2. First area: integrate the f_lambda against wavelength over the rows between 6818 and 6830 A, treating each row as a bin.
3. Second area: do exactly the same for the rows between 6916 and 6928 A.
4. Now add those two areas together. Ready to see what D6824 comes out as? 462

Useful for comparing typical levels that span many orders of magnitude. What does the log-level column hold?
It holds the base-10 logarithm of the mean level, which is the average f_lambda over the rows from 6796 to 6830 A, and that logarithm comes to 1.287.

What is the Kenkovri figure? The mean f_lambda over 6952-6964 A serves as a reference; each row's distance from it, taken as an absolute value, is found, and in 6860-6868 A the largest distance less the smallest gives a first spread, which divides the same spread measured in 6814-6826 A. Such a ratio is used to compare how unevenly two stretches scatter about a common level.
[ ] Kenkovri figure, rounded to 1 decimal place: 4.0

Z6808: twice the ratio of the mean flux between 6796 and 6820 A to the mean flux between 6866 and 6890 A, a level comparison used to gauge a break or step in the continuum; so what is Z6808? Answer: 2.02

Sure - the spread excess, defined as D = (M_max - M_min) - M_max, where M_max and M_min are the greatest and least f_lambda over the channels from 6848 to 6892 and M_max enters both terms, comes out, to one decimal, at -17.5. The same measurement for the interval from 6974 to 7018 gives -17.1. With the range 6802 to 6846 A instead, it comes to -18.4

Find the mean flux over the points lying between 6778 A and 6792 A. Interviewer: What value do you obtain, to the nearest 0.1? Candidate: 19.5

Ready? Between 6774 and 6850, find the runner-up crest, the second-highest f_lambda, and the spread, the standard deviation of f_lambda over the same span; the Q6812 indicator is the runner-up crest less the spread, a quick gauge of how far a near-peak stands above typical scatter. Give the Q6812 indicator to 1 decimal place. 19.6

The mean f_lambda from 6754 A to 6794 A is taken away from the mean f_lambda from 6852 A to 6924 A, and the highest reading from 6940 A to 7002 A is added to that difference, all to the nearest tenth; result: 19.1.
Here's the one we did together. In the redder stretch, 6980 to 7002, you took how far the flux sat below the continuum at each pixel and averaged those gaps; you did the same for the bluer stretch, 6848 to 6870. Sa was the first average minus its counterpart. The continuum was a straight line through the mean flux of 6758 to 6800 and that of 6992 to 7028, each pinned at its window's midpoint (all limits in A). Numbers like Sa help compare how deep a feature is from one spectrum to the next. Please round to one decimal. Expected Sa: -0.2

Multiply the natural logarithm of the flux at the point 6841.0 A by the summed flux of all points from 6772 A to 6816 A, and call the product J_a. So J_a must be 1263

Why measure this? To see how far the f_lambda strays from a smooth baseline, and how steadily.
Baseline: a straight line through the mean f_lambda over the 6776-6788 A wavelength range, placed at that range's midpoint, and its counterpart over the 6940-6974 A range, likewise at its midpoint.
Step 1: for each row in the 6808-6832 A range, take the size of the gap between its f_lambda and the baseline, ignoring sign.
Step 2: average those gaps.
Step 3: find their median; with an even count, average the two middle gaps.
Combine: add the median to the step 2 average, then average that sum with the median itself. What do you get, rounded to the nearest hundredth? 0.55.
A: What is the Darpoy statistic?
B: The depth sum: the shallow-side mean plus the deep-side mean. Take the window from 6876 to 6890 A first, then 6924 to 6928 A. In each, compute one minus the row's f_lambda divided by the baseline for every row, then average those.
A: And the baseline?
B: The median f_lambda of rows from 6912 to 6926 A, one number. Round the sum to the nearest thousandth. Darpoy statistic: -0.017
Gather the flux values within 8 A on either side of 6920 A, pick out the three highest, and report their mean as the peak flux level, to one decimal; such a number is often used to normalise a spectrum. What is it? 19.5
